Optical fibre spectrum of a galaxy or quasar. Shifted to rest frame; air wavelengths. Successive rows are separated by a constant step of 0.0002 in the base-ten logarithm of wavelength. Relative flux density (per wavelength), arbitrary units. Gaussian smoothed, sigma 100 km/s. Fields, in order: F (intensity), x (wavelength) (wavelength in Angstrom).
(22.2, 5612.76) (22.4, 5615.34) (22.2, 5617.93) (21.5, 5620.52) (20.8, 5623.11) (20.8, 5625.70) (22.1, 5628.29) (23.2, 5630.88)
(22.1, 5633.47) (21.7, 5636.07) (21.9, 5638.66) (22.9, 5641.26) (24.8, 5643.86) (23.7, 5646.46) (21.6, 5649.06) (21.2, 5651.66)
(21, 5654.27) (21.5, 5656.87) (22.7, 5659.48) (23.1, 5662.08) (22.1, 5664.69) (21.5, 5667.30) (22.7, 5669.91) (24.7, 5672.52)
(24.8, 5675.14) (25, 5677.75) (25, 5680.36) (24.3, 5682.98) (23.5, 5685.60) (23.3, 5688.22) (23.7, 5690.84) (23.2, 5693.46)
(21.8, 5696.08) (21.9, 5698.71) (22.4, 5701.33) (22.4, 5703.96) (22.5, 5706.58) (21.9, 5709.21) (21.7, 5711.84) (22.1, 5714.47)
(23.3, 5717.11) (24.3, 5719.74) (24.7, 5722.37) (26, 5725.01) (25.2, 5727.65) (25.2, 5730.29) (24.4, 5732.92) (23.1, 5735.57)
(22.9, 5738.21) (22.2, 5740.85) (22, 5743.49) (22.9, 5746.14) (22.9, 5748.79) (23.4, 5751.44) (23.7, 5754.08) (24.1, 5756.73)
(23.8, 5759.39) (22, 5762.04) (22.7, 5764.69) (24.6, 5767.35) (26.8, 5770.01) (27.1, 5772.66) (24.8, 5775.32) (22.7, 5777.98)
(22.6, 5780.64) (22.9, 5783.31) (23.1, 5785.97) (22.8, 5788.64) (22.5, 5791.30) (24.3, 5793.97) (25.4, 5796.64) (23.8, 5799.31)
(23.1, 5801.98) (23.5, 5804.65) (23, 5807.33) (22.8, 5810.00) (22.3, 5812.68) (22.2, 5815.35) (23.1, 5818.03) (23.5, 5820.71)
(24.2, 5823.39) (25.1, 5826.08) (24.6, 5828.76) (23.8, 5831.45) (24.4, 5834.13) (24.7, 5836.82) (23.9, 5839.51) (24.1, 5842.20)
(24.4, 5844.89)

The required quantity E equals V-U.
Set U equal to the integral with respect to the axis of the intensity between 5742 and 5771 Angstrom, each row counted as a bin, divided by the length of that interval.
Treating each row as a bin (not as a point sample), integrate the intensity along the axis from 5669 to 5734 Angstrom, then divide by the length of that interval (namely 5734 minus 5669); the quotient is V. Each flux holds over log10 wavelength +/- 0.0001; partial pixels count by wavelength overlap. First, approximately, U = 23.5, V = 23.6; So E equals 0.12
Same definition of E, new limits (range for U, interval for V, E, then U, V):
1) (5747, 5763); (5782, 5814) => -0.04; 23.3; 23.3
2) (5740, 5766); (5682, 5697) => 0.33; 23.0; 23.3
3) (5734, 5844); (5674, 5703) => -0.09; 23.6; 23.5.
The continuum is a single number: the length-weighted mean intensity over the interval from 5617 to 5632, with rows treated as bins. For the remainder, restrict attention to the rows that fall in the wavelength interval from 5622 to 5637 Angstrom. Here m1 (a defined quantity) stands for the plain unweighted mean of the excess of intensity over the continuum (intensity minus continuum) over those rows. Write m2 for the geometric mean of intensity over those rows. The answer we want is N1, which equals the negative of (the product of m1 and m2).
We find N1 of -1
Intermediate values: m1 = 0.0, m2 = 21.8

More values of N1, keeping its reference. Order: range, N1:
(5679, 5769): -37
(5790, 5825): -38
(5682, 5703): -29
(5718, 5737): -73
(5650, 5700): -29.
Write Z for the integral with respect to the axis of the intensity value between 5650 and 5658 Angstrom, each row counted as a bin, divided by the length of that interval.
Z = 21.2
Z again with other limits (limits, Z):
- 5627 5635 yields 22.4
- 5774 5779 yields 23.8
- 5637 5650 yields 23.0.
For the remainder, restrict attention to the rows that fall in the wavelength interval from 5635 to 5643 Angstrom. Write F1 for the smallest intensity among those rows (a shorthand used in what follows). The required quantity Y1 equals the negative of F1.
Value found -21.7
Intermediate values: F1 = 21.7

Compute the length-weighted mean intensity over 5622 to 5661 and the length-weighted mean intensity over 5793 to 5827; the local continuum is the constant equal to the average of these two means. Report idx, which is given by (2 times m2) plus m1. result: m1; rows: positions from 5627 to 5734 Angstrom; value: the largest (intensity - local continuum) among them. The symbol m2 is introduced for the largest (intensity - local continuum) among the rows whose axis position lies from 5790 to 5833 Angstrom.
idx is 8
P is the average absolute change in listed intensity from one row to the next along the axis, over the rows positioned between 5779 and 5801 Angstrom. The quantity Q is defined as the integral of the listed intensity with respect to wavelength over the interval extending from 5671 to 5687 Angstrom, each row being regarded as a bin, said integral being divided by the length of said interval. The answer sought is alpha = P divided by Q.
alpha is 0.033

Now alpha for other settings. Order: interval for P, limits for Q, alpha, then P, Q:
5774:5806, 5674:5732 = 0.034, 0.81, 23.56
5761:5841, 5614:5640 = 0.037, 0.81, 21.88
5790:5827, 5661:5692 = 0.032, 0.75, 23.64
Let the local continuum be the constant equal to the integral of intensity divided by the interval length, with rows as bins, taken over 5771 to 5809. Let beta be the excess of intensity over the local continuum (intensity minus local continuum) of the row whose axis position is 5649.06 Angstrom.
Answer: -2.1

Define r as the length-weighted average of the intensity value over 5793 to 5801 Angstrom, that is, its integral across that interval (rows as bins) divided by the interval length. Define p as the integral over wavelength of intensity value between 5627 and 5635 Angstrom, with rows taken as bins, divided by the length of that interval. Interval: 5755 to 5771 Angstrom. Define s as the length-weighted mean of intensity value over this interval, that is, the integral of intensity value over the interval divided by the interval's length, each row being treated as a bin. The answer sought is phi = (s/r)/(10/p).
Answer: 2.20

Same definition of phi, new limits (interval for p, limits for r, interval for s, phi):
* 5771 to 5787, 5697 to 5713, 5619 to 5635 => 2.35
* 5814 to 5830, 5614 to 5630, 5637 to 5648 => 2.55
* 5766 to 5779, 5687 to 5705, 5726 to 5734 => 2.79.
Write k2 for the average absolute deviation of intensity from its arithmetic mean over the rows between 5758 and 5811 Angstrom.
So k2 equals 1.09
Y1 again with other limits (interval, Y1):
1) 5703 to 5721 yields -21.7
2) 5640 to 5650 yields -21.6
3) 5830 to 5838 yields -23.8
